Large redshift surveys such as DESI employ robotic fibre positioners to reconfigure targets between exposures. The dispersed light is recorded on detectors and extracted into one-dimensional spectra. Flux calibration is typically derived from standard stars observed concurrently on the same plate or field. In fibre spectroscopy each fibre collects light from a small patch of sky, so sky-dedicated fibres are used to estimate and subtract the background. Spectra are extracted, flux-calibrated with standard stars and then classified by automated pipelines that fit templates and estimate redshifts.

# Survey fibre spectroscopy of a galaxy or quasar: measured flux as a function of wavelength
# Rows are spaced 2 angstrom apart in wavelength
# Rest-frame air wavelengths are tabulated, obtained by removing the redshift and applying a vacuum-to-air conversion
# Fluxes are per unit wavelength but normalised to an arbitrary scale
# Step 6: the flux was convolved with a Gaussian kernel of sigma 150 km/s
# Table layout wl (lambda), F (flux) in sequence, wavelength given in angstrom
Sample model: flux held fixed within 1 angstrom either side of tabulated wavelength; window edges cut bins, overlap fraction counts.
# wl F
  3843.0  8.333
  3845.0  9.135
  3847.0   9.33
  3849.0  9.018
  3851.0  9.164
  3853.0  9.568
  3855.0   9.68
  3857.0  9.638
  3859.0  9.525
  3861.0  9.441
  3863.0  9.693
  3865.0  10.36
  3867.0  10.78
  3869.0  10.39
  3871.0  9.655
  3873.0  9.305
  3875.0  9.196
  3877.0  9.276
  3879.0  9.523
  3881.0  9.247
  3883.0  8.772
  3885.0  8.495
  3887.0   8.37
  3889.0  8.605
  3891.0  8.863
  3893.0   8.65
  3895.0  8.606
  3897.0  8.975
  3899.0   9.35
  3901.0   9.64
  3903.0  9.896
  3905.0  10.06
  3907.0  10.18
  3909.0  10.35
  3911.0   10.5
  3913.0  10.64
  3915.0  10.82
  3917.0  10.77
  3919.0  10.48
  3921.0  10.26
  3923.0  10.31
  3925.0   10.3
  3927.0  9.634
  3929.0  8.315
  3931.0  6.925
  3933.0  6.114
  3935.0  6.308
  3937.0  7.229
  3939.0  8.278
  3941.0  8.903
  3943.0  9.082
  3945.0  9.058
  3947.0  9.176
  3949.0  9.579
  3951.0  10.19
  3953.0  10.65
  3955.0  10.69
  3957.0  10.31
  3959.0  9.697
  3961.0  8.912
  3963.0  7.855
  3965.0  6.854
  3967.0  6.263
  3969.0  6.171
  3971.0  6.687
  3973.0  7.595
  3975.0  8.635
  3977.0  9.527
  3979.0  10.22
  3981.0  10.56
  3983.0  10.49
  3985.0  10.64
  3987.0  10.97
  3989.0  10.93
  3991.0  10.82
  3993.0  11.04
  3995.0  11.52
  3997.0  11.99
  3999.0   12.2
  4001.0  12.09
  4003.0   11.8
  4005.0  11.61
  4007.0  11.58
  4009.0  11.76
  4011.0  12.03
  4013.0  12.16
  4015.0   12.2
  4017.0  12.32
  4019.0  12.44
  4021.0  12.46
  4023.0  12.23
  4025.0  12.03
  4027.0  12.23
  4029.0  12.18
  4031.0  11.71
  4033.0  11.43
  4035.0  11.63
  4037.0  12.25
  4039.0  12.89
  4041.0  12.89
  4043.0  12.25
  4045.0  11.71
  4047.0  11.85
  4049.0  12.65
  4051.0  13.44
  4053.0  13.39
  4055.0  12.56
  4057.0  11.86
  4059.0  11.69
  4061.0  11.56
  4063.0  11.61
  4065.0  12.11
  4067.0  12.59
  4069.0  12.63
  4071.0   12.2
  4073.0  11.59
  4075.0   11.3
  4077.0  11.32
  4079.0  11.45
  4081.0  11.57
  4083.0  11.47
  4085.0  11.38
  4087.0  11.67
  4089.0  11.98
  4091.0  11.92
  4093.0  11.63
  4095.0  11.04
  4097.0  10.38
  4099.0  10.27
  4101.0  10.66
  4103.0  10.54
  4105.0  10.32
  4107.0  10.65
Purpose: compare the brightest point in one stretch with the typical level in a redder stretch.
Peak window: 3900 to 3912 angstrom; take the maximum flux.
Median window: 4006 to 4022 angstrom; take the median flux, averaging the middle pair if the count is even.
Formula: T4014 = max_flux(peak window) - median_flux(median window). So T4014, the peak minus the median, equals -1.7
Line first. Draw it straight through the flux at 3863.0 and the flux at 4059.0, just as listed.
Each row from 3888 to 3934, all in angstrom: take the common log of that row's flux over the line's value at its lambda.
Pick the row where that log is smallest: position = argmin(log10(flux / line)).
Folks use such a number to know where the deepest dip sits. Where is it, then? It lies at 3933.0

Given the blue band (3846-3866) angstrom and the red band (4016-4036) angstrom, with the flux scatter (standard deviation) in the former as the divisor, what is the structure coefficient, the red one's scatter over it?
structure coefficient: 0.98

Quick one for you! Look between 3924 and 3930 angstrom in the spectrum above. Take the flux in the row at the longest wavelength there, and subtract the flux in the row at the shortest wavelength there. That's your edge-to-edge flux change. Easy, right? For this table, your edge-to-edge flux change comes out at -2.0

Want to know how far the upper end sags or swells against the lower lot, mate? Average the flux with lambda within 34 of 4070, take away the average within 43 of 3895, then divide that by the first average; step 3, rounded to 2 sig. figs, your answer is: 0.21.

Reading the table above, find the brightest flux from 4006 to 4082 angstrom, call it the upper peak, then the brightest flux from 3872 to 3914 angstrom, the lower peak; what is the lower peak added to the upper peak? 24.1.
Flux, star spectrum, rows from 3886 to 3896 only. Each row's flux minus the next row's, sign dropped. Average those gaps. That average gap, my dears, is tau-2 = 0.19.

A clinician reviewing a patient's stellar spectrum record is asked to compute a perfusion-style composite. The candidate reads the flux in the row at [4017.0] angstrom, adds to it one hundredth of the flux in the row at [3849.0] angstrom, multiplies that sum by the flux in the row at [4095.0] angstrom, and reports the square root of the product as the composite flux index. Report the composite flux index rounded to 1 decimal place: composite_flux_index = 11.7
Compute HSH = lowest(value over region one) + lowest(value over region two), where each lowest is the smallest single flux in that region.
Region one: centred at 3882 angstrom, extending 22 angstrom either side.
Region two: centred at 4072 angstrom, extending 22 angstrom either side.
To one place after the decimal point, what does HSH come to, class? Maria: 19.7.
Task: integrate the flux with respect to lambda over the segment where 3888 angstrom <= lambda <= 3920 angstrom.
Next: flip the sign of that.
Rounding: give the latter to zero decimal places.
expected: -313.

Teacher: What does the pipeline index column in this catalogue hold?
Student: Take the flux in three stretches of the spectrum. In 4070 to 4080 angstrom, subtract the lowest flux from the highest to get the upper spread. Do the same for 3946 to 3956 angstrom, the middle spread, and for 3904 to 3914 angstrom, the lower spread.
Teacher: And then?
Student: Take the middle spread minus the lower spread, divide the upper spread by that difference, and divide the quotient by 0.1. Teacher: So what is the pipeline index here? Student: 10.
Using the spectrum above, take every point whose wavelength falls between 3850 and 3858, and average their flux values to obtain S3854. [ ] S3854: 9.5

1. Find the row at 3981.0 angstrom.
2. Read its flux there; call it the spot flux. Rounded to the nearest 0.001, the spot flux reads 10.560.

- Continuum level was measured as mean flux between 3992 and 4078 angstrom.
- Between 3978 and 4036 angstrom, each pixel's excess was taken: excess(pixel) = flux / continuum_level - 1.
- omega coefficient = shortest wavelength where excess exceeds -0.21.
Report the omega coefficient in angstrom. 3979.0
